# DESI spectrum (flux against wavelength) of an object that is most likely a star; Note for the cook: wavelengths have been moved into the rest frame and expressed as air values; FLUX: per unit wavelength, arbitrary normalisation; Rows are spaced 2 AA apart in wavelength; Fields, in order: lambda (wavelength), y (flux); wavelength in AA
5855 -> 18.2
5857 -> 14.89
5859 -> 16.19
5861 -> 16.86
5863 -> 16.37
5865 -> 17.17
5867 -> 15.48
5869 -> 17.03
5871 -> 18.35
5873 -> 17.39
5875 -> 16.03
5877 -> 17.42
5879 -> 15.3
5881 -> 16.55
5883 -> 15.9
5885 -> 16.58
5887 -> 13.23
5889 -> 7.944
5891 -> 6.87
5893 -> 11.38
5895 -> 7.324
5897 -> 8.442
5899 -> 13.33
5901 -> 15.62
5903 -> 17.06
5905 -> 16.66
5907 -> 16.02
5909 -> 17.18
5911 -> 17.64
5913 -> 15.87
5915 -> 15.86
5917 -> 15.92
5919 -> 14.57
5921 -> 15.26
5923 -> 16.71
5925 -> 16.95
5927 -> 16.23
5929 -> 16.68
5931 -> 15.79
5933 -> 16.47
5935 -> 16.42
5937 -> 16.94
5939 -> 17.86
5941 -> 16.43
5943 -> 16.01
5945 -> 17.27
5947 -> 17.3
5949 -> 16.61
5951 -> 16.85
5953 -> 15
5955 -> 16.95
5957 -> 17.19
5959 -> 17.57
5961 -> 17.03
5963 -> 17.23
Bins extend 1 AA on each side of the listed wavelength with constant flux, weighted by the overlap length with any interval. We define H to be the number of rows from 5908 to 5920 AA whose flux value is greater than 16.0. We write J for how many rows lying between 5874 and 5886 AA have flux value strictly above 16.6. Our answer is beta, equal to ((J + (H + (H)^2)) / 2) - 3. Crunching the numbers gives 0.5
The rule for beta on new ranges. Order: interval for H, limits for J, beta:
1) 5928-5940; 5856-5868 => 13.0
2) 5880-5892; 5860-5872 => 2.0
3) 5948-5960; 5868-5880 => 14.0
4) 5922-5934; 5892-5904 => 12.5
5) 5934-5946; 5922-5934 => 19.5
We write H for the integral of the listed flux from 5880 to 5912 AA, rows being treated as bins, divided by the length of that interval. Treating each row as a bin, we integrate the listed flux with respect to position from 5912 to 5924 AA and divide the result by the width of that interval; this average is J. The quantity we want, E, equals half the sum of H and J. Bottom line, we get 14.7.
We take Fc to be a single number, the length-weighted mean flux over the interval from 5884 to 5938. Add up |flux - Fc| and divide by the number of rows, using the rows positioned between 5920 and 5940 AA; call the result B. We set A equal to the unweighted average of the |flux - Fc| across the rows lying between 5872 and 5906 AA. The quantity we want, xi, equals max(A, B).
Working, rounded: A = 3.07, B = 1.9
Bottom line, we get 3.1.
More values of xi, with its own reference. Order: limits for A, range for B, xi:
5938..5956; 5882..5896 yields 4.2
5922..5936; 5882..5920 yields 2.8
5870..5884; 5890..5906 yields 3.9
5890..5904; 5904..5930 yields 4.2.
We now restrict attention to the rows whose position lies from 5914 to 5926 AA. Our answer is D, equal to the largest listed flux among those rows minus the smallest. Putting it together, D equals 2.4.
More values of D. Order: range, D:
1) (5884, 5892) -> 9.7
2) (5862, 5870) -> 1.7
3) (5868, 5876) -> 2.3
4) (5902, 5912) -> 1.6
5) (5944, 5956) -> 2.3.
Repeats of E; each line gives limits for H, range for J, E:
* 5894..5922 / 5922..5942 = 15.7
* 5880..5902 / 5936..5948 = 14.5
